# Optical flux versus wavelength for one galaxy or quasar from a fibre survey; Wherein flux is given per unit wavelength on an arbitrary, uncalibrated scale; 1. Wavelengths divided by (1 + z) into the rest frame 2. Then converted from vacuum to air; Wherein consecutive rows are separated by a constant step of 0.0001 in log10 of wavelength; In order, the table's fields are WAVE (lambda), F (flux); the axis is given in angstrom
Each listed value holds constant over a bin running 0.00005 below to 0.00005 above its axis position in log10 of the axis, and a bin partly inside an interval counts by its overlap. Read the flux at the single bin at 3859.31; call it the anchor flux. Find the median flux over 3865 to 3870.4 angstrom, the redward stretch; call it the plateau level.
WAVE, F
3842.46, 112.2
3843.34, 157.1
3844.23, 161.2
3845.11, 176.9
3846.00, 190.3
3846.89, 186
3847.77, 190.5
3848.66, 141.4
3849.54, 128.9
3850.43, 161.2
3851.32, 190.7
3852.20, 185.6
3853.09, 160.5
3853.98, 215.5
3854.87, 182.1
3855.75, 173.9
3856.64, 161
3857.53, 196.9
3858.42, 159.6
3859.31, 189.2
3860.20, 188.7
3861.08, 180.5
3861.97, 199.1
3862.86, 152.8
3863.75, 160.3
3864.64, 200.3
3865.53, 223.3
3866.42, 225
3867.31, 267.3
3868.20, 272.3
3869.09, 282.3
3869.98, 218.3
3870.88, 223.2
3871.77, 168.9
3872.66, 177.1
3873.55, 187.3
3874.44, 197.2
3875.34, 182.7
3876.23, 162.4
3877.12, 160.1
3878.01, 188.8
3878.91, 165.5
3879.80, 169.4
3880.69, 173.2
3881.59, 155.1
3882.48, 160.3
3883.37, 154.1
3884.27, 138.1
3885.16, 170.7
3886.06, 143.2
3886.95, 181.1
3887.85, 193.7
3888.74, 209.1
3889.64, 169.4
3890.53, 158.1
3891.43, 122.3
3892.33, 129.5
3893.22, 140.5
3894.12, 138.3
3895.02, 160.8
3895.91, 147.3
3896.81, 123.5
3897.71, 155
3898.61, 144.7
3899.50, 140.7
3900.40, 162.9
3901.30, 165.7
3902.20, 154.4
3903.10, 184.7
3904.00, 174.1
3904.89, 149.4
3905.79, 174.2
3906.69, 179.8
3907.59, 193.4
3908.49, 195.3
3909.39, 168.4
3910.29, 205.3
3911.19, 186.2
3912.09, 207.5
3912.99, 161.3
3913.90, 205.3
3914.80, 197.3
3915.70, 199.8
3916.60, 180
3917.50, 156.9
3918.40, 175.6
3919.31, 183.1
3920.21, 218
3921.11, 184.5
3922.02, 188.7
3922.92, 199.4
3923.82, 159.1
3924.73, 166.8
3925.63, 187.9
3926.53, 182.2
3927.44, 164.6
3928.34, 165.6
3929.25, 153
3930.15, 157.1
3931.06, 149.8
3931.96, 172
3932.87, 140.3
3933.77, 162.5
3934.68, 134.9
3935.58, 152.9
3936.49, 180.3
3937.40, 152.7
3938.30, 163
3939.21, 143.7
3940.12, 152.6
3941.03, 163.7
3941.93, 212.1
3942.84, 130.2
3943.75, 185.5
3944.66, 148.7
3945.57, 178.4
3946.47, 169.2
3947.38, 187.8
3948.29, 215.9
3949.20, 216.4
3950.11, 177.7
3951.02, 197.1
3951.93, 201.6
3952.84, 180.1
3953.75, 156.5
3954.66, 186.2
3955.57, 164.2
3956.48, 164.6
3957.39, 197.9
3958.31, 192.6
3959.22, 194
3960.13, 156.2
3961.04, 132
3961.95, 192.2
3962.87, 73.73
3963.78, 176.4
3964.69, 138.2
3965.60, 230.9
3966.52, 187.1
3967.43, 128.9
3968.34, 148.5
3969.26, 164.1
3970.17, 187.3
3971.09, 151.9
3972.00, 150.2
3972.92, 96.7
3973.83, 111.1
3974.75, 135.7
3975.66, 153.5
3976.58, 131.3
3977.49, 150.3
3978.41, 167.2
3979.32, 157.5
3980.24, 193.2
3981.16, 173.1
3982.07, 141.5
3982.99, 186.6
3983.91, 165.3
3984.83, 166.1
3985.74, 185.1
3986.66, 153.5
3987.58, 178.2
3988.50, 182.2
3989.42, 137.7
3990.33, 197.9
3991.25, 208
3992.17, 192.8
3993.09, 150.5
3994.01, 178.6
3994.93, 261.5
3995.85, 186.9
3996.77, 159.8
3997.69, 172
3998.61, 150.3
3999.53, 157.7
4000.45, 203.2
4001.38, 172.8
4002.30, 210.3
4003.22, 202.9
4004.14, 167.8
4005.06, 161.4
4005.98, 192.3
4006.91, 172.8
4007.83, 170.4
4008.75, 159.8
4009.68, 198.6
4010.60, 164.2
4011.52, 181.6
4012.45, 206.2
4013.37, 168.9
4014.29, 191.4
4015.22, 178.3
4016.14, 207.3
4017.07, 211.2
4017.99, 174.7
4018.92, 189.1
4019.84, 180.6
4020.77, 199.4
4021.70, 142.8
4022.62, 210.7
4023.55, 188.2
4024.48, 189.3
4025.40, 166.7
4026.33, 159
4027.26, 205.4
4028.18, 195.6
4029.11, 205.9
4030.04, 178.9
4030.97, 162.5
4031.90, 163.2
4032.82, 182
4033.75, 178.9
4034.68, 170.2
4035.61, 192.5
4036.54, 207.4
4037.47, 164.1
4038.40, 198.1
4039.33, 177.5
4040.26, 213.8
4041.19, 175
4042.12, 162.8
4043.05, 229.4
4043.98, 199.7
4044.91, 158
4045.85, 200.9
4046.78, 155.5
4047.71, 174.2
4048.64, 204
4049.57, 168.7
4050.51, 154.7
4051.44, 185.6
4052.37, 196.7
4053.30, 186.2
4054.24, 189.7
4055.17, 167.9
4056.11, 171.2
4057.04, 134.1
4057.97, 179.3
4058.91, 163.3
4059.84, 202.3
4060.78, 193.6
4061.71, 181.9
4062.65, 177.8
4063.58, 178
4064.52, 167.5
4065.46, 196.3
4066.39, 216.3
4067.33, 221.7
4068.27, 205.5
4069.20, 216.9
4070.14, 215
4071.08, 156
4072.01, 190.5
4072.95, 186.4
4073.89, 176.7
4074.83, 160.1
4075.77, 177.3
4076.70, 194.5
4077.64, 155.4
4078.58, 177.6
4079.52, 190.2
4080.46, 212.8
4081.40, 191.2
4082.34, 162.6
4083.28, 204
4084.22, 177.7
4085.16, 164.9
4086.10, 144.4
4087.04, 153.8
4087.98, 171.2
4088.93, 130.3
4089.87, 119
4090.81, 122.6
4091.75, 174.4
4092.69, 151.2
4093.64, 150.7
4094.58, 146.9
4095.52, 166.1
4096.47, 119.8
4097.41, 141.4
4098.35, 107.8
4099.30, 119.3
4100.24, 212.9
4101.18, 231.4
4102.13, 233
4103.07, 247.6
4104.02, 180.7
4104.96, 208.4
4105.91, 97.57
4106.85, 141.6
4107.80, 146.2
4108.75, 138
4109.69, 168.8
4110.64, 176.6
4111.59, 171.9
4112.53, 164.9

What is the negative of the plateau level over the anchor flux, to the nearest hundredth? -1.30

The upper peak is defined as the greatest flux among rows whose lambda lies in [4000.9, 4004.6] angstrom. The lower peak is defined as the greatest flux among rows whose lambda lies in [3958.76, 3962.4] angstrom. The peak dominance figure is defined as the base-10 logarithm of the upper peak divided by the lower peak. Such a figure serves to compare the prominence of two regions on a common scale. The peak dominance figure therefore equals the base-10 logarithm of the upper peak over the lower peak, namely 0.035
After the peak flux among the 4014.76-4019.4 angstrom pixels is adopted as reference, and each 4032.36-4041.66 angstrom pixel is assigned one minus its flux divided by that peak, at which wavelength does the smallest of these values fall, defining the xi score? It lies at 4040.26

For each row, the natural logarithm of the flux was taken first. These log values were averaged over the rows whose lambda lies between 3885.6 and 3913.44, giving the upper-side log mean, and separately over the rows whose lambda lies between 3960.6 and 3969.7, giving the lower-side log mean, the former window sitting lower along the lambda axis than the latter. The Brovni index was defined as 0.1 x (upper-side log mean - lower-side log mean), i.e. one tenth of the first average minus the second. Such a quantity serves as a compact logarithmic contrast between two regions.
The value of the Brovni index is 0.008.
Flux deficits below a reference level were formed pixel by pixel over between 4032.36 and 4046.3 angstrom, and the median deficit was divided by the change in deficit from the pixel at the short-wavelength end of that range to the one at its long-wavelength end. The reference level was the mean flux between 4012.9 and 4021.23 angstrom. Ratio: -0.4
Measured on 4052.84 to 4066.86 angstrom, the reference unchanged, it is -0.3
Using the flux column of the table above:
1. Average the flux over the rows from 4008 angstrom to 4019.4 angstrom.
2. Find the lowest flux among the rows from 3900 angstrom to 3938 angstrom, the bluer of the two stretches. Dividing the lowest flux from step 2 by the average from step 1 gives 0.73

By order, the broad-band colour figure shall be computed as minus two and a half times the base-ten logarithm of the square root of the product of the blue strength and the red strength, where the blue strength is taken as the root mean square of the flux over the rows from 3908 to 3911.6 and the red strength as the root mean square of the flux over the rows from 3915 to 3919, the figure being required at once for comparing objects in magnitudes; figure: -5.66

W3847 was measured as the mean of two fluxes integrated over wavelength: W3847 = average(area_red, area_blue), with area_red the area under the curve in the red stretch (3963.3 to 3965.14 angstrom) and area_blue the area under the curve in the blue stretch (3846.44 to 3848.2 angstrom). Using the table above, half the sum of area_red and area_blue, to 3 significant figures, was 310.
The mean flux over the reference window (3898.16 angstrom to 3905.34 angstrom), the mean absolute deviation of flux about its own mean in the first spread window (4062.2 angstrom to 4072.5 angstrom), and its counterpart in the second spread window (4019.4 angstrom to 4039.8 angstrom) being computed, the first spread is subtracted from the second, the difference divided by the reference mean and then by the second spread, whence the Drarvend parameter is -0.0016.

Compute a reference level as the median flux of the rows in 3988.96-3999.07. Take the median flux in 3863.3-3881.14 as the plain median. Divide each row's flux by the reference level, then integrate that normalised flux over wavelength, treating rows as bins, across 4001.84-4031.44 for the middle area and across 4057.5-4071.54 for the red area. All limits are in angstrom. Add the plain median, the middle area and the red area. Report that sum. 234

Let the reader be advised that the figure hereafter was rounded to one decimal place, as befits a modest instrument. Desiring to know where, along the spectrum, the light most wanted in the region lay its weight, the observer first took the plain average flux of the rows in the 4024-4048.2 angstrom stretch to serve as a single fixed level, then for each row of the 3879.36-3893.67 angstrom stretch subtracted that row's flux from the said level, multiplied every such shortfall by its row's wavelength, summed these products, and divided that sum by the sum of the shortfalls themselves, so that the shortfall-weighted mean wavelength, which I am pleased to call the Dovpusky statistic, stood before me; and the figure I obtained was 3887.5 angstrom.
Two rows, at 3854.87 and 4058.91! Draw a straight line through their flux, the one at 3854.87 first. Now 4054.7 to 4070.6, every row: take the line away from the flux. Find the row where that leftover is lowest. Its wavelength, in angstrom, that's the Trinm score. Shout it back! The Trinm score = 4057.04 angstrom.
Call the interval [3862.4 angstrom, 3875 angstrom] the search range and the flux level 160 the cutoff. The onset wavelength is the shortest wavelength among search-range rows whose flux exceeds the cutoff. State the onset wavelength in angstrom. 3863.75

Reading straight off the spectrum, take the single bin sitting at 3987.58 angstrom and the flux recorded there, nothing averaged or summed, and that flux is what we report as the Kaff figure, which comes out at 178.2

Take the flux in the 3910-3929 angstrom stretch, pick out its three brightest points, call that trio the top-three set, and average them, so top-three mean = 210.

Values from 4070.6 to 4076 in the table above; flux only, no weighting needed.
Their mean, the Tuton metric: 174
